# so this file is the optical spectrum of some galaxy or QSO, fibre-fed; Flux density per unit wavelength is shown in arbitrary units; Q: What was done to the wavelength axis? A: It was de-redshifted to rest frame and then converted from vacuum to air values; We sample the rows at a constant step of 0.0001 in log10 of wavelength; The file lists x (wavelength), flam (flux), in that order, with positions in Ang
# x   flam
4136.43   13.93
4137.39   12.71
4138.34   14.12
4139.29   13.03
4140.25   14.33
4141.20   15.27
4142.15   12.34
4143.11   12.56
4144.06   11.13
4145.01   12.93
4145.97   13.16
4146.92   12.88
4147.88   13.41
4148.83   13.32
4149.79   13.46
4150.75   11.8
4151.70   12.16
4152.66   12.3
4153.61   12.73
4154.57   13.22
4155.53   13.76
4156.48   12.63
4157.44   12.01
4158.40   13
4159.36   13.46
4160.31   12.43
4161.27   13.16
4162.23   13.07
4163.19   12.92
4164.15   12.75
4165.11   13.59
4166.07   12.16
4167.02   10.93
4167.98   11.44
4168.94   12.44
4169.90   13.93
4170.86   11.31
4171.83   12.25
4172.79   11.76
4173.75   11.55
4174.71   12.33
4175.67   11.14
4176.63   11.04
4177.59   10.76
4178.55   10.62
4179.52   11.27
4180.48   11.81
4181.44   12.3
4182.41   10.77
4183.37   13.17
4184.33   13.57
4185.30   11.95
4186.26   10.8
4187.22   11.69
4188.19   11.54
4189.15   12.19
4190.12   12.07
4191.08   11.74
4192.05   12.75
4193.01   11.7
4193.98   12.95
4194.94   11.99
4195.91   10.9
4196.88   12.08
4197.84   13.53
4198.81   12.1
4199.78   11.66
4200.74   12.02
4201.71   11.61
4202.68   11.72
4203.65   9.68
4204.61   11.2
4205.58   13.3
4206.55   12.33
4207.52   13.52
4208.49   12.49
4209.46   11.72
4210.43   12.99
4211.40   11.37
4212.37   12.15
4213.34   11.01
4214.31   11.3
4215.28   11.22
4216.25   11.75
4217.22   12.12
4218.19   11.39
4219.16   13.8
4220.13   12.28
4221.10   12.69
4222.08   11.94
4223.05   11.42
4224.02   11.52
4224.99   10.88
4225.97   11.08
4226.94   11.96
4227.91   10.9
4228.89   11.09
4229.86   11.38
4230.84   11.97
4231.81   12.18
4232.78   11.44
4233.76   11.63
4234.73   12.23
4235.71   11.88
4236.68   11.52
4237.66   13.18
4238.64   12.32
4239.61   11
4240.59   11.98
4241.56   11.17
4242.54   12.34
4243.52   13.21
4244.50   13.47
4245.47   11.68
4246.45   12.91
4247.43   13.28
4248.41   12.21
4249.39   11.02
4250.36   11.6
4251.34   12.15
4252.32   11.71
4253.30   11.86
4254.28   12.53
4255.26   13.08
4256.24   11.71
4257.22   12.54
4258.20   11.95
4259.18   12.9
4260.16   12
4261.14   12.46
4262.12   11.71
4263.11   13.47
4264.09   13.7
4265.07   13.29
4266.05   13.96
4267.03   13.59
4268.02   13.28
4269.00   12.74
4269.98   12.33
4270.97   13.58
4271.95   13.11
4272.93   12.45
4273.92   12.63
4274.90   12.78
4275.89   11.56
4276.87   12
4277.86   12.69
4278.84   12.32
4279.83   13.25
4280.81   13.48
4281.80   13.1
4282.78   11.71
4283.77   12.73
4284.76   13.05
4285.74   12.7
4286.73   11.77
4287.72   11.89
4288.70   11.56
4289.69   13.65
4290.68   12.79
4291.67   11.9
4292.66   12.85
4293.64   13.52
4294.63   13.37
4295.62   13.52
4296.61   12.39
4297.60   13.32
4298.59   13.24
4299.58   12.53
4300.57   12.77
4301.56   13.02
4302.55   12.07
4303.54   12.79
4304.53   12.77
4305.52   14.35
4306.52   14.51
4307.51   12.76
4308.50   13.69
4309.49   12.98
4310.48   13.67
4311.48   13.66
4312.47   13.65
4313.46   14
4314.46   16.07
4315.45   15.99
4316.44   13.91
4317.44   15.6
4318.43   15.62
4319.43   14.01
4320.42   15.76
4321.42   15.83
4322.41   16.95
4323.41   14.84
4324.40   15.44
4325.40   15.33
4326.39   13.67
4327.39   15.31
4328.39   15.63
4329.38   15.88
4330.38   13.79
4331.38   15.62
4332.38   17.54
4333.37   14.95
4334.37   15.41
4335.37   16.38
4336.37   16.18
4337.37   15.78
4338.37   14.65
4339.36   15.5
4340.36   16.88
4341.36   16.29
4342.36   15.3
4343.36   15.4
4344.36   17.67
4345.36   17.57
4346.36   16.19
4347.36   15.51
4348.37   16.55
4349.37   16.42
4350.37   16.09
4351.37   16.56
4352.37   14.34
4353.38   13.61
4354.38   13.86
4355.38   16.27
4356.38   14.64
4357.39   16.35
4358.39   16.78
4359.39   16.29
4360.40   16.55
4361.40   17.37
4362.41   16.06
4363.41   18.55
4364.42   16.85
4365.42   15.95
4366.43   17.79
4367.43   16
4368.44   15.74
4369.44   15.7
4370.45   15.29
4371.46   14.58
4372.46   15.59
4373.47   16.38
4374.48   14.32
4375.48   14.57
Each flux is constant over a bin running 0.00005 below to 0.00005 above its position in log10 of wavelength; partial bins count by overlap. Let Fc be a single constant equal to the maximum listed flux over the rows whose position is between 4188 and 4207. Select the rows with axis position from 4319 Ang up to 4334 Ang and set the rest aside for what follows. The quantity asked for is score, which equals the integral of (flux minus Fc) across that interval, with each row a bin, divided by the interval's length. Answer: 1.8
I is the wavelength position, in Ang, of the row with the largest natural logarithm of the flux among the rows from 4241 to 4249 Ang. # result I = 4244.50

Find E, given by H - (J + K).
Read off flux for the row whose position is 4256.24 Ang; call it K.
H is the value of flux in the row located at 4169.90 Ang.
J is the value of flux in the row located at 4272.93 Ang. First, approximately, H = 13.93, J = 12.45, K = 11.71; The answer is -10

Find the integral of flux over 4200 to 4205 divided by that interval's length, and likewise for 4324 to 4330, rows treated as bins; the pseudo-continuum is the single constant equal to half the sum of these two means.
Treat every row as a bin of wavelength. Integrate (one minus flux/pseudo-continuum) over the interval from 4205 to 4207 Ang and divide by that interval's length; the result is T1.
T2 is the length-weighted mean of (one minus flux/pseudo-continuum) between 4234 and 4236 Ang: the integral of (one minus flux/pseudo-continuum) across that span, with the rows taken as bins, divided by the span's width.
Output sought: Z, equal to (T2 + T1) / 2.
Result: 0.06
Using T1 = 0.04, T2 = 0.09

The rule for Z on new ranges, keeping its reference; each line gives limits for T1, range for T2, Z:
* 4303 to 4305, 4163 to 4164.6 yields 0.03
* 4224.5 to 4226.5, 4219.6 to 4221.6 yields 0.11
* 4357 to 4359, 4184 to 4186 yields -0.10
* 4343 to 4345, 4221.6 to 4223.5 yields -0.07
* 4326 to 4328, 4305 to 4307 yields -0.10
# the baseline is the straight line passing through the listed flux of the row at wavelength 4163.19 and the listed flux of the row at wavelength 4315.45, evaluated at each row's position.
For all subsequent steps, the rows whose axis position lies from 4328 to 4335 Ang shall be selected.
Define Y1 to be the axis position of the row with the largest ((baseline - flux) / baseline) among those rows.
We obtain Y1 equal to 4330.38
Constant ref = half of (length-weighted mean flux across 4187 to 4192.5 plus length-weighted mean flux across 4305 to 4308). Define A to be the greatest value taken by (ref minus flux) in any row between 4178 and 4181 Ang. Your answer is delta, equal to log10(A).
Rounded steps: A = 2.3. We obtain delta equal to 0.4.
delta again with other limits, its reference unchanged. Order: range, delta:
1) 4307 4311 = -0.8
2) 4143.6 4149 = 0.3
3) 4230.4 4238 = 0.2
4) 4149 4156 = 0.0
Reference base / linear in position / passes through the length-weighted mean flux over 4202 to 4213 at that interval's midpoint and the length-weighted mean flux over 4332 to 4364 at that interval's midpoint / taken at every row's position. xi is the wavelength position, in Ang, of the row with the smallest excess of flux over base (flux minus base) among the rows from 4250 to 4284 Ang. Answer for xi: 4282.78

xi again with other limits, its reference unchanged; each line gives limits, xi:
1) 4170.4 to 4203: 4195.91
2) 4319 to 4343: 4326.39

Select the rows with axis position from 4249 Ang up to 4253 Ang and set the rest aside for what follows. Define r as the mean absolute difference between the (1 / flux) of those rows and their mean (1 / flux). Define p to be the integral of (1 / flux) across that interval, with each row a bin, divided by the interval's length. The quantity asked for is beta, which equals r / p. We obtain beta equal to 0.03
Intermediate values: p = 0.086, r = 0.0023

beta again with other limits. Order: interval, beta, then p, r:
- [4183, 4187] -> 0.08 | 0.082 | 0.0067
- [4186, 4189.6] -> 0.03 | 0.086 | 0.0029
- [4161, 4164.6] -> 0.01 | 0.077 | 0.0008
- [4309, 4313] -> 0.02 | 0.074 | 0.0014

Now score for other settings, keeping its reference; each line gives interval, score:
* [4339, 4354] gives 2.4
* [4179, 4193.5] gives -1.6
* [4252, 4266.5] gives -0.9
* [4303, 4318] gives 0.5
